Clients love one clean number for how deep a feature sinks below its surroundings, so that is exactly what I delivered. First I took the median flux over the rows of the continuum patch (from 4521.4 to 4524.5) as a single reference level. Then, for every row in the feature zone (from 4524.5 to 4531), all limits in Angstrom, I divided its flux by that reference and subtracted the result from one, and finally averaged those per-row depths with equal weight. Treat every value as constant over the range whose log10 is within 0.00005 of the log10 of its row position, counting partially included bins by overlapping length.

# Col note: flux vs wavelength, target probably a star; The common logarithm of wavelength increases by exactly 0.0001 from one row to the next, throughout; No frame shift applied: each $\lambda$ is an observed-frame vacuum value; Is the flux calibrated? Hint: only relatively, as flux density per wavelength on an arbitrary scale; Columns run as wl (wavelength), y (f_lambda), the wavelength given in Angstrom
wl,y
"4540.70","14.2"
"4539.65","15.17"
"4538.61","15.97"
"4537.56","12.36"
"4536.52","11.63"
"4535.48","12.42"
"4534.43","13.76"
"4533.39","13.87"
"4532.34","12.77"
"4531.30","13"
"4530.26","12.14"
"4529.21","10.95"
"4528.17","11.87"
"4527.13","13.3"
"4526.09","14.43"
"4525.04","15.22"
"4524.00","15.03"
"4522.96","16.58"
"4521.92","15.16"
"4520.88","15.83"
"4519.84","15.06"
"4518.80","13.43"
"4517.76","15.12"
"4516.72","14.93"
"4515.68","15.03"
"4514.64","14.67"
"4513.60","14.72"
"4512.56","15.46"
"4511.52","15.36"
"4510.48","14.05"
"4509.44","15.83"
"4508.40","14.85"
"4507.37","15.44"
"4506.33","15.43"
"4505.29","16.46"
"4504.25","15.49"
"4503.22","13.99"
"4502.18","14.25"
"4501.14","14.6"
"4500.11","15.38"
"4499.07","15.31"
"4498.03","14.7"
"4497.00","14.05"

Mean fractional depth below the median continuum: 0.14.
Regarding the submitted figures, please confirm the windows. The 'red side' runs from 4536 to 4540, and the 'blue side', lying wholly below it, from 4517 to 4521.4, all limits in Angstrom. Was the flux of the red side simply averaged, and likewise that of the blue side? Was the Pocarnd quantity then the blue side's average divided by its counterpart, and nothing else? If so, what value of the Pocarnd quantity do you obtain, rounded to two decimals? 1.08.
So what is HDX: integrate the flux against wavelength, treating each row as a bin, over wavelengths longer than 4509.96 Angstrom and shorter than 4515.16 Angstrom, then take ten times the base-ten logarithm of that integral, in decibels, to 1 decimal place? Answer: 18.9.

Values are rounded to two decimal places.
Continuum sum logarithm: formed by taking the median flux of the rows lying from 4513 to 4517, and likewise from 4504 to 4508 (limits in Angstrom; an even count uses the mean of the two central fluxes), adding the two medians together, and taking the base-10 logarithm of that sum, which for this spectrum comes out 1.48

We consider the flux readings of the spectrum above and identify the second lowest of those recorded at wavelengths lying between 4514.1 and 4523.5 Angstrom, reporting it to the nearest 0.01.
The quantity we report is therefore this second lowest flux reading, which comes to 14.67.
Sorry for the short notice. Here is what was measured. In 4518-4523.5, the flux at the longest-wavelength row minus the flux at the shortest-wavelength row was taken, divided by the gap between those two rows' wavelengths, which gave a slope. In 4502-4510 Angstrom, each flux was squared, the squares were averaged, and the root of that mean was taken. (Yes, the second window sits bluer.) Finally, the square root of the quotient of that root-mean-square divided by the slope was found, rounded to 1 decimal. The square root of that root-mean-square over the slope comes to 4.5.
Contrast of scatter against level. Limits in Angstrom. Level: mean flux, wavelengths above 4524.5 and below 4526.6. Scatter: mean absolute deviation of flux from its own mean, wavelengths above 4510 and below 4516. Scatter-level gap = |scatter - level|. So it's 14.4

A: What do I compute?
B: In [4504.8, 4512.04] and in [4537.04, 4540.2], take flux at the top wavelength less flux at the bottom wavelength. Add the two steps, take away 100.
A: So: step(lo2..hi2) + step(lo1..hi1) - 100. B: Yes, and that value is -98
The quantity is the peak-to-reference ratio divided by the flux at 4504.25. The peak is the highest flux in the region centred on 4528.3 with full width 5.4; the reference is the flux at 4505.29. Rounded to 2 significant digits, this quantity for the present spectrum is 0.057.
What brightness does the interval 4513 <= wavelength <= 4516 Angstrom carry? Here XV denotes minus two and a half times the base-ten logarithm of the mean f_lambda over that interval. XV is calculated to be -2.926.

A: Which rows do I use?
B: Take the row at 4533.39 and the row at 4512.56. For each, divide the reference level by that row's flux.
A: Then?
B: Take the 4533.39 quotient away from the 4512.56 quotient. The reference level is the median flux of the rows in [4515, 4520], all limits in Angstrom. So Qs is -0.11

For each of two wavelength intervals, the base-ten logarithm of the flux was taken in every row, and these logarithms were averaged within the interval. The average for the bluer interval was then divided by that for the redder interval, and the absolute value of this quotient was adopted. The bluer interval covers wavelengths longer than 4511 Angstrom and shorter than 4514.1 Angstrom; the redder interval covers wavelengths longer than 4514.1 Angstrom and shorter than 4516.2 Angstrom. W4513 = 1.01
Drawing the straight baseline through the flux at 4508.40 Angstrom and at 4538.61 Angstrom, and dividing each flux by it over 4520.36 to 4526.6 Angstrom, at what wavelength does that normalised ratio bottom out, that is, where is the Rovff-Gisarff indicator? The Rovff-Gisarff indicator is 4526.09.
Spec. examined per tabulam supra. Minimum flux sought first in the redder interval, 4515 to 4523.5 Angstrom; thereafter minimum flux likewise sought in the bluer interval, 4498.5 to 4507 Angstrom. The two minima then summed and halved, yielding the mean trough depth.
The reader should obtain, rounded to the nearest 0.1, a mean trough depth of 13.7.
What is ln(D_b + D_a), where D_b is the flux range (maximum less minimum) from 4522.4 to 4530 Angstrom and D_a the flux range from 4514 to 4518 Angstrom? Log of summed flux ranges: 1.8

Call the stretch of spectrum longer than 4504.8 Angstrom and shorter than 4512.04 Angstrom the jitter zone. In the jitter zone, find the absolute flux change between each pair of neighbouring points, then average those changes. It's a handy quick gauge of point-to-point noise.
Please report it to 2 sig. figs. 0.95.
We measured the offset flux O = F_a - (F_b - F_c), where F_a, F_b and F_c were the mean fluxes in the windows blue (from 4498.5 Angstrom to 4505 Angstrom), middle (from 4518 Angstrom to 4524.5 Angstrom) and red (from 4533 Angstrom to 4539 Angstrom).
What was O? 13.0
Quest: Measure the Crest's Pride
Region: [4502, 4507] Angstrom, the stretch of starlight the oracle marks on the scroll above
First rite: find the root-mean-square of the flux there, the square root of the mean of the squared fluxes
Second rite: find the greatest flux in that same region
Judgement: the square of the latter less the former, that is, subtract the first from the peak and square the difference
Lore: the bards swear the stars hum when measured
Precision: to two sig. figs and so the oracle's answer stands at 1.7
